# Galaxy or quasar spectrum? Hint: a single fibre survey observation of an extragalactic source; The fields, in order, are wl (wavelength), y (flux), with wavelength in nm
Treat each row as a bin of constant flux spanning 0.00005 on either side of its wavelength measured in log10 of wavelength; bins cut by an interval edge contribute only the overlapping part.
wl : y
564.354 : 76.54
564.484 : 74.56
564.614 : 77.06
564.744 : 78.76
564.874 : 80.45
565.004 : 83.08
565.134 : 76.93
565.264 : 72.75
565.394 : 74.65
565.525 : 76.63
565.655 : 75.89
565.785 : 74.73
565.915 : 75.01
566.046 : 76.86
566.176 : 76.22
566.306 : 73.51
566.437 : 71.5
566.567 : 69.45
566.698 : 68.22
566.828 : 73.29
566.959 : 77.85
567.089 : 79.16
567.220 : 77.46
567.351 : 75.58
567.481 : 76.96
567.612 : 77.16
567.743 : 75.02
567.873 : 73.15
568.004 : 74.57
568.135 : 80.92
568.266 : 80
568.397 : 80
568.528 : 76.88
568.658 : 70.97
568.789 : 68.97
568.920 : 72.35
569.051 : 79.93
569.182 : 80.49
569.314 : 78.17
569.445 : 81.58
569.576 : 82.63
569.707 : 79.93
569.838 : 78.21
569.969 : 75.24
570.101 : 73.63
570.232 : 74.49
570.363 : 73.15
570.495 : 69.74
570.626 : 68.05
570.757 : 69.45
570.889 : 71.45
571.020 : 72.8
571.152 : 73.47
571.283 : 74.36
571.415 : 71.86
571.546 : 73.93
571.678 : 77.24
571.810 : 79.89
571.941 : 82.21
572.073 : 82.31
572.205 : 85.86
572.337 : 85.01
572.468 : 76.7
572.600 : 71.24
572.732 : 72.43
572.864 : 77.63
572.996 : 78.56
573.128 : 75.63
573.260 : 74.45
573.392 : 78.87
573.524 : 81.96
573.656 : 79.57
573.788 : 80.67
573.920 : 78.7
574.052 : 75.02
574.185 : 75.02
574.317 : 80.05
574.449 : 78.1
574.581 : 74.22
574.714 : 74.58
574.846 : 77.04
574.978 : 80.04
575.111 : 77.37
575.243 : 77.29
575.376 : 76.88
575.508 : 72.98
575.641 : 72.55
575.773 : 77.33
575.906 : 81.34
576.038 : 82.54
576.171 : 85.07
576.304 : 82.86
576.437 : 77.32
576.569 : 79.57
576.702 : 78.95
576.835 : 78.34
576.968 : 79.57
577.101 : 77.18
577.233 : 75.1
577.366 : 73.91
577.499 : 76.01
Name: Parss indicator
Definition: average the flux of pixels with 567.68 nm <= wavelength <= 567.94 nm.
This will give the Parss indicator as 74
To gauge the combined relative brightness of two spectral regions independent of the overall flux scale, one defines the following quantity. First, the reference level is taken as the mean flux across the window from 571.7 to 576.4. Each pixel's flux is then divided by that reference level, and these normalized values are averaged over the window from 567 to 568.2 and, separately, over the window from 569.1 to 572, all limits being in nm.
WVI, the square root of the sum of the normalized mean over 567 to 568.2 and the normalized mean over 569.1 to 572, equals 1.394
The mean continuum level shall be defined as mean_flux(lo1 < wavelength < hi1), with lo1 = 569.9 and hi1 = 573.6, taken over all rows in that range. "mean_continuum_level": 75.8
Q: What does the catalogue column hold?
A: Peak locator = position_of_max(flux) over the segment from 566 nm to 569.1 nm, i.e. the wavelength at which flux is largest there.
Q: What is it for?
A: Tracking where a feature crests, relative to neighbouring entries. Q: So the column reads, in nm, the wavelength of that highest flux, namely 568.135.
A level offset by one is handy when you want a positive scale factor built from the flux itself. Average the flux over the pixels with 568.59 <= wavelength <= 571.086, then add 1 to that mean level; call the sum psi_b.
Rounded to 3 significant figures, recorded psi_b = 75.8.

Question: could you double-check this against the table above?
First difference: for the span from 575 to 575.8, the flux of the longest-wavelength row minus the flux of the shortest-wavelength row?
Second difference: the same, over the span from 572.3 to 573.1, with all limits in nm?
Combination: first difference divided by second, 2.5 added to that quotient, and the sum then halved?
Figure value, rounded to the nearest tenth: 1.3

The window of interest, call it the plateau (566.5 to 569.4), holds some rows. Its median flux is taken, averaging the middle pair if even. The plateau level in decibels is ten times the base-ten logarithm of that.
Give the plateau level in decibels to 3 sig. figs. 18.9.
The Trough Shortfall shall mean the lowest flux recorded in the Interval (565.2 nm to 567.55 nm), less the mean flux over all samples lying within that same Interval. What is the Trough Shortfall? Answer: -6.5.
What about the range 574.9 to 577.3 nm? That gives -5.9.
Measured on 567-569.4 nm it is -7.6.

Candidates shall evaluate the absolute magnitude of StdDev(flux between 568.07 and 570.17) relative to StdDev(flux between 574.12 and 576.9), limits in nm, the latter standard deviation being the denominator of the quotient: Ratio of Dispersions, 1.3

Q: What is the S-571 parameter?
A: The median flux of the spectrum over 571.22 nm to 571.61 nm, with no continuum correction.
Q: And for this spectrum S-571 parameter 73.9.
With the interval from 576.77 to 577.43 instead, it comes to 77.2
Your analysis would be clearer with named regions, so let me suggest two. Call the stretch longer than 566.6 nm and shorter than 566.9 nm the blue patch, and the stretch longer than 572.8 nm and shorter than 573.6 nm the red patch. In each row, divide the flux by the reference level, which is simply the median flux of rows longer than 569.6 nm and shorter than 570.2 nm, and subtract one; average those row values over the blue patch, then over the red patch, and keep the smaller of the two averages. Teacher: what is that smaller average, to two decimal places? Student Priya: -0.08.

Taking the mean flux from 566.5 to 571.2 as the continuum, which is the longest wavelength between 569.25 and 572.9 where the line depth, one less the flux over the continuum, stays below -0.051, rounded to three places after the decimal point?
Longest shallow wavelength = 572.337 nm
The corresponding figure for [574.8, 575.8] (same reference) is 574.978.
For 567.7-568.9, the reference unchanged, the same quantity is 568.397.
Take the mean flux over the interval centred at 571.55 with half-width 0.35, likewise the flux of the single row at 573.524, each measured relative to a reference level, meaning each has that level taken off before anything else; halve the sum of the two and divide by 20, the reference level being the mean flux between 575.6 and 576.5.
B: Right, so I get -0.06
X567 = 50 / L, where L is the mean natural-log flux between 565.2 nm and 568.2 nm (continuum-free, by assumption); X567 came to 11.58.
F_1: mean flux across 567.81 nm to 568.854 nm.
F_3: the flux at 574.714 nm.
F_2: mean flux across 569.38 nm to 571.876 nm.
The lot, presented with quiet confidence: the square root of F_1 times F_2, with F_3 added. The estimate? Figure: 150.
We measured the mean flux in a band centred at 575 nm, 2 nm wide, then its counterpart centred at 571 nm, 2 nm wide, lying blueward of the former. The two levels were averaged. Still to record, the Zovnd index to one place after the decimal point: 75.2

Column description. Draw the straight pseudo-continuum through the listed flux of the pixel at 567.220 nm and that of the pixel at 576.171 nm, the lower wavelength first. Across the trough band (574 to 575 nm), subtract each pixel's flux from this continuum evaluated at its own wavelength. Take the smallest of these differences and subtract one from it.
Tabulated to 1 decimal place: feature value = 2.4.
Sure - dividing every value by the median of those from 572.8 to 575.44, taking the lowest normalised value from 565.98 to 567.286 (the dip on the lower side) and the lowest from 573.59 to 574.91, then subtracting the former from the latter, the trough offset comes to 0.08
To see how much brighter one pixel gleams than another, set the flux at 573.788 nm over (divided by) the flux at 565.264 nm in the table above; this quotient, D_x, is 1.11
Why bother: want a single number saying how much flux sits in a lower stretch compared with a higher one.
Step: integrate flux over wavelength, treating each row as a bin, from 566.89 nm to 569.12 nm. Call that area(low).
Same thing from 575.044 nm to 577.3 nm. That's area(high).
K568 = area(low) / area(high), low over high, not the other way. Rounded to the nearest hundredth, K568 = 0.96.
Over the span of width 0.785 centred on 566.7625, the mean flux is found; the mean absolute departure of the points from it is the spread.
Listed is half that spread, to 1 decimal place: 1.8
